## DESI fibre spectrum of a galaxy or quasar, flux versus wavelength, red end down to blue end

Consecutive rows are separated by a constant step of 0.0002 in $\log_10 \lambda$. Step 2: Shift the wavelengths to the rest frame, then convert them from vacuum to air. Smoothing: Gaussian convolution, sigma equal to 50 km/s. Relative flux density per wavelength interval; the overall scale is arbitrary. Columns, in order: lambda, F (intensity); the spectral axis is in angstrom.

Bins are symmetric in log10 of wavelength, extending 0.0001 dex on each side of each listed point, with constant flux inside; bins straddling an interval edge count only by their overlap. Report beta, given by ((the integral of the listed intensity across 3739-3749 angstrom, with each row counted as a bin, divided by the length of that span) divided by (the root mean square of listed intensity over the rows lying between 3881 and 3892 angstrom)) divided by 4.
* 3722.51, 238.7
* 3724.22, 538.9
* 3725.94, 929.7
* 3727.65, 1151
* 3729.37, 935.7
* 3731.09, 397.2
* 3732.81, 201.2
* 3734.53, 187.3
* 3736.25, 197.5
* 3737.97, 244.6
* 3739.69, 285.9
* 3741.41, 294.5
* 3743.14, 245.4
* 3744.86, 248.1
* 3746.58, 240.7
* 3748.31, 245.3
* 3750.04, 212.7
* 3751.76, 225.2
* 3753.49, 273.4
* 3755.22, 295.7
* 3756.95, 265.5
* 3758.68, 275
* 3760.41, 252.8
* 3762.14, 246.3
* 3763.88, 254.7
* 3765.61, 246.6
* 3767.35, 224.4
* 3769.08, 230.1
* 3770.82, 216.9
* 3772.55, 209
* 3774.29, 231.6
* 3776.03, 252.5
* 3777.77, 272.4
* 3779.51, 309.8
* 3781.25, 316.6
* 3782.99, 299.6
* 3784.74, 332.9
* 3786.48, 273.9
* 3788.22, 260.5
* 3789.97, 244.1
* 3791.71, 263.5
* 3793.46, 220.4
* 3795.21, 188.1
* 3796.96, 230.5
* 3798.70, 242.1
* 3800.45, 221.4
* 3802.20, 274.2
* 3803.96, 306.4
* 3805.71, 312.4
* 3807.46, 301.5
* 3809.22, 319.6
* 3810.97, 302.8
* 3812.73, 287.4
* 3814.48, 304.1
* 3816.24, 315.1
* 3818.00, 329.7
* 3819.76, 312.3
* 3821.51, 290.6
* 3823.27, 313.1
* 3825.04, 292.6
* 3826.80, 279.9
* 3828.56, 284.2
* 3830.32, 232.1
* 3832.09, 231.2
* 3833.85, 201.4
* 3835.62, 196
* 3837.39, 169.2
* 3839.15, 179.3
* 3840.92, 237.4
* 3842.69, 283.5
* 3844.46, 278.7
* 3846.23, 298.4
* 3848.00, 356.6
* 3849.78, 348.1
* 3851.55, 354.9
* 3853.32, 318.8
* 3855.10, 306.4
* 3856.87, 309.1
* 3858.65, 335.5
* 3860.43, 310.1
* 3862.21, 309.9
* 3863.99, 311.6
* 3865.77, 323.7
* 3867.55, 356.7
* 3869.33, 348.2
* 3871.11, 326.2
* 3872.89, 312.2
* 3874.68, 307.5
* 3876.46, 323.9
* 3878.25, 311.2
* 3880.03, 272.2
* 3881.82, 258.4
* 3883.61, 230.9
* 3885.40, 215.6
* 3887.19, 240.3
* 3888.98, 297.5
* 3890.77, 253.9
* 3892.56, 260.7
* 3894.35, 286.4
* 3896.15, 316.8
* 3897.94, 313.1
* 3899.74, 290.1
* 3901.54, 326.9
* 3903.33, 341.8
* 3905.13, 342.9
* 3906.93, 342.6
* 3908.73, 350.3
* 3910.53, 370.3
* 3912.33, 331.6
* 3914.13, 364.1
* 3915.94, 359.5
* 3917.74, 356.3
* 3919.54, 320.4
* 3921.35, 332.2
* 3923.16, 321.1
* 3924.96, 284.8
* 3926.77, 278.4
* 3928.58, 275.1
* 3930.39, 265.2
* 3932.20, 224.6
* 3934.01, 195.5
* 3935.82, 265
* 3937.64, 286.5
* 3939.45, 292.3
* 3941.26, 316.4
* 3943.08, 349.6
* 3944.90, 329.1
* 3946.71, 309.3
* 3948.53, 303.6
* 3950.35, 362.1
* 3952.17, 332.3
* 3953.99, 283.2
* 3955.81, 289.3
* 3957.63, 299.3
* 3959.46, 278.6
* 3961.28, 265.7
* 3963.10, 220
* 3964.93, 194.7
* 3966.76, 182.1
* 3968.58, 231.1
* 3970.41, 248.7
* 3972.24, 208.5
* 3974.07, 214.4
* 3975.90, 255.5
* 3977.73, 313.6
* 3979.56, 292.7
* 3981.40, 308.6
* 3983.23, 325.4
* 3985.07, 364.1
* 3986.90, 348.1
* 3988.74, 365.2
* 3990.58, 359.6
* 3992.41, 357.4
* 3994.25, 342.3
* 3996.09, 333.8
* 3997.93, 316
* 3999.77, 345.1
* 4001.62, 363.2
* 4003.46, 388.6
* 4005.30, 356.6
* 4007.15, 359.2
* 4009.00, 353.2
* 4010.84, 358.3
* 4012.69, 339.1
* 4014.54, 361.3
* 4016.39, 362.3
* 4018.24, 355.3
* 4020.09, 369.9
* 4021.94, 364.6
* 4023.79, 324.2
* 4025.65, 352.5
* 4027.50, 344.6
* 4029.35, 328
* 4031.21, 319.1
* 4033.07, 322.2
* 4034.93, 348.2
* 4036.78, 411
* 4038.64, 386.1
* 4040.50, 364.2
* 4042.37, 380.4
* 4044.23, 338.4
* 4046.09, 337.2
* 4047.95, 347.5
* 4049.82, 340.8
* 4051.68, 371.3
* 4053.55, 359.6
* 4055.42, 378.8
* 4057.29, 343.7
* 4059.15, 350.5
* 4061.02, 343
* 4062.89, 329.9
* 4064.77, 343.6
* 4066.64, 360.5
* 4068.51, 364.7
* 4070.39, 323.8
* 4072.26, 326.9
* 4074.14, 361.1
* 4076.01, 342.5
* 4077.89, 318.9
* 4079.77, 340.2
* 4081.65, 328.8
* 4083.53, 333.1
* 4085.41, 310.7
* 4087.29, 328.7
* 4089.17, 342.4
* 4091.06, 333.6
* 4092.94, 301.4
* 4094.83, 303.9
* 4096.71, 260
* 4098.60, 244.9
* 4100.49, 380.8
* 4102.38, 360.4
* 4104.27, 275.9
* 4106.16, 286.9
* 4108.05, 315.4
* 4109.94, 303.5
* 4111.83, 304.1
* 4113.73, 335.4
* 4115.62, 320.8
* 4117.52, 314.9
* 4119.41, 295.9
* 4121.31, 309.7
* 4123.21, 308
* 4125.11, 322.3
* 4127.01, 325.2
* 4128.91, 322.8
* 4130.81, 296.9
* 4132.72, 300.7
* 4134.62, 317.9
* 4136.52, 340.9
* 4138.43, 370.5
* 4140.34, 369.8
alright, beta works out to 0.26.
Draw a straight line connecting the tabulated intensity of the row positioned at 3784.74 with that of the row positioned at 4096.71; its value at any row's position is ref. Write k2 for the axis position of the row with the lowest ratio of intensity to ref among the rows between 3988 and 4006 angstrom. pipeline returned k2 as 3997.93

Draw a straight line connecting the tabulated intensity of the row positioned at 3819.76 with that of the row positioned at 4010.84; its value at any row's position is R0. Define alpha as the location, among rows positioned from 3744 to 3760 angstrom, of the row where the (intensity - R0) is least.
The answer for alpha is 3750.04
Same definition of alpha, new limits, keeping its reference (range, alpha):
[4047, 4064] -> 4062.89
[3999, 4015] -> 4012.69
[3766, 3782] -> 3772.55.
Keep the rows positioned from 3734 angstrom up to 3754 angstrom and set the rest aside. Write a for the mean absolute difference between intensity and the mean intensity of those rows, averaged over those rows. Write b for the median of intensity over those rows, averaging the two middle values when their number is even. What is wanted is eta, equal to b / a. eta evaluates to 10.1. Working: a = 24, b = 245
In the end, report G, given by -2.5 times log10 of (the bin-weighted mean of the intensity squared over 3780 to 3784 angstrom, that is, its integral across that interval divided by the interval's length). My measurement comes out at -12.4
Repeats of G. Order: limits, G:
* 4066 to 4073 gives -12.7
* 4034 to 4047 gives -12.8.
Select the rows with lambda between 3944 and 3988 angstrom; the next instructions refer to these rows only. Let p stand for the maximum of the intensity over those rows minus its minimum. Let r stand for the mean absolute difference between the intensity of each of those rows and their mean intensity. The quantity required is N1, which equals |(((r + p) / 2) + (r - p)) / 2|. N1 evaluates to 13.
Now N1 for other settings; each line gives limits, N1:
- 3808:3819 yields 2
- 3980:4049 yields 13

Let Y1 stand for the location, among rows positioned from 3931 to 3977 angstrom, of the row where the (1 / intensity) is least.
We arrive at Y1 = 3950.35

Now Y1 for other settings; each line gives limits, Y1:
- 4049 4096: 4055.42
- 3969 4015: 4003.46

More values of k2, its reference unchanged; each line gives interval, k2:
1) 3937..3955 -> 3937.64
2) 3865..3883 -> 3881.82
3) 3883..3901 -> 3885.40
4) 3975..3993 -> 3975.90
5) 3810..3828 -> 3826.80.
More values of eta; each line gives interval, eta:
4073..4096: 24.7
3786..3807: 8.8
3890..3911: 10.9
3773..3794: 9.6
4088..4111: 9.7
